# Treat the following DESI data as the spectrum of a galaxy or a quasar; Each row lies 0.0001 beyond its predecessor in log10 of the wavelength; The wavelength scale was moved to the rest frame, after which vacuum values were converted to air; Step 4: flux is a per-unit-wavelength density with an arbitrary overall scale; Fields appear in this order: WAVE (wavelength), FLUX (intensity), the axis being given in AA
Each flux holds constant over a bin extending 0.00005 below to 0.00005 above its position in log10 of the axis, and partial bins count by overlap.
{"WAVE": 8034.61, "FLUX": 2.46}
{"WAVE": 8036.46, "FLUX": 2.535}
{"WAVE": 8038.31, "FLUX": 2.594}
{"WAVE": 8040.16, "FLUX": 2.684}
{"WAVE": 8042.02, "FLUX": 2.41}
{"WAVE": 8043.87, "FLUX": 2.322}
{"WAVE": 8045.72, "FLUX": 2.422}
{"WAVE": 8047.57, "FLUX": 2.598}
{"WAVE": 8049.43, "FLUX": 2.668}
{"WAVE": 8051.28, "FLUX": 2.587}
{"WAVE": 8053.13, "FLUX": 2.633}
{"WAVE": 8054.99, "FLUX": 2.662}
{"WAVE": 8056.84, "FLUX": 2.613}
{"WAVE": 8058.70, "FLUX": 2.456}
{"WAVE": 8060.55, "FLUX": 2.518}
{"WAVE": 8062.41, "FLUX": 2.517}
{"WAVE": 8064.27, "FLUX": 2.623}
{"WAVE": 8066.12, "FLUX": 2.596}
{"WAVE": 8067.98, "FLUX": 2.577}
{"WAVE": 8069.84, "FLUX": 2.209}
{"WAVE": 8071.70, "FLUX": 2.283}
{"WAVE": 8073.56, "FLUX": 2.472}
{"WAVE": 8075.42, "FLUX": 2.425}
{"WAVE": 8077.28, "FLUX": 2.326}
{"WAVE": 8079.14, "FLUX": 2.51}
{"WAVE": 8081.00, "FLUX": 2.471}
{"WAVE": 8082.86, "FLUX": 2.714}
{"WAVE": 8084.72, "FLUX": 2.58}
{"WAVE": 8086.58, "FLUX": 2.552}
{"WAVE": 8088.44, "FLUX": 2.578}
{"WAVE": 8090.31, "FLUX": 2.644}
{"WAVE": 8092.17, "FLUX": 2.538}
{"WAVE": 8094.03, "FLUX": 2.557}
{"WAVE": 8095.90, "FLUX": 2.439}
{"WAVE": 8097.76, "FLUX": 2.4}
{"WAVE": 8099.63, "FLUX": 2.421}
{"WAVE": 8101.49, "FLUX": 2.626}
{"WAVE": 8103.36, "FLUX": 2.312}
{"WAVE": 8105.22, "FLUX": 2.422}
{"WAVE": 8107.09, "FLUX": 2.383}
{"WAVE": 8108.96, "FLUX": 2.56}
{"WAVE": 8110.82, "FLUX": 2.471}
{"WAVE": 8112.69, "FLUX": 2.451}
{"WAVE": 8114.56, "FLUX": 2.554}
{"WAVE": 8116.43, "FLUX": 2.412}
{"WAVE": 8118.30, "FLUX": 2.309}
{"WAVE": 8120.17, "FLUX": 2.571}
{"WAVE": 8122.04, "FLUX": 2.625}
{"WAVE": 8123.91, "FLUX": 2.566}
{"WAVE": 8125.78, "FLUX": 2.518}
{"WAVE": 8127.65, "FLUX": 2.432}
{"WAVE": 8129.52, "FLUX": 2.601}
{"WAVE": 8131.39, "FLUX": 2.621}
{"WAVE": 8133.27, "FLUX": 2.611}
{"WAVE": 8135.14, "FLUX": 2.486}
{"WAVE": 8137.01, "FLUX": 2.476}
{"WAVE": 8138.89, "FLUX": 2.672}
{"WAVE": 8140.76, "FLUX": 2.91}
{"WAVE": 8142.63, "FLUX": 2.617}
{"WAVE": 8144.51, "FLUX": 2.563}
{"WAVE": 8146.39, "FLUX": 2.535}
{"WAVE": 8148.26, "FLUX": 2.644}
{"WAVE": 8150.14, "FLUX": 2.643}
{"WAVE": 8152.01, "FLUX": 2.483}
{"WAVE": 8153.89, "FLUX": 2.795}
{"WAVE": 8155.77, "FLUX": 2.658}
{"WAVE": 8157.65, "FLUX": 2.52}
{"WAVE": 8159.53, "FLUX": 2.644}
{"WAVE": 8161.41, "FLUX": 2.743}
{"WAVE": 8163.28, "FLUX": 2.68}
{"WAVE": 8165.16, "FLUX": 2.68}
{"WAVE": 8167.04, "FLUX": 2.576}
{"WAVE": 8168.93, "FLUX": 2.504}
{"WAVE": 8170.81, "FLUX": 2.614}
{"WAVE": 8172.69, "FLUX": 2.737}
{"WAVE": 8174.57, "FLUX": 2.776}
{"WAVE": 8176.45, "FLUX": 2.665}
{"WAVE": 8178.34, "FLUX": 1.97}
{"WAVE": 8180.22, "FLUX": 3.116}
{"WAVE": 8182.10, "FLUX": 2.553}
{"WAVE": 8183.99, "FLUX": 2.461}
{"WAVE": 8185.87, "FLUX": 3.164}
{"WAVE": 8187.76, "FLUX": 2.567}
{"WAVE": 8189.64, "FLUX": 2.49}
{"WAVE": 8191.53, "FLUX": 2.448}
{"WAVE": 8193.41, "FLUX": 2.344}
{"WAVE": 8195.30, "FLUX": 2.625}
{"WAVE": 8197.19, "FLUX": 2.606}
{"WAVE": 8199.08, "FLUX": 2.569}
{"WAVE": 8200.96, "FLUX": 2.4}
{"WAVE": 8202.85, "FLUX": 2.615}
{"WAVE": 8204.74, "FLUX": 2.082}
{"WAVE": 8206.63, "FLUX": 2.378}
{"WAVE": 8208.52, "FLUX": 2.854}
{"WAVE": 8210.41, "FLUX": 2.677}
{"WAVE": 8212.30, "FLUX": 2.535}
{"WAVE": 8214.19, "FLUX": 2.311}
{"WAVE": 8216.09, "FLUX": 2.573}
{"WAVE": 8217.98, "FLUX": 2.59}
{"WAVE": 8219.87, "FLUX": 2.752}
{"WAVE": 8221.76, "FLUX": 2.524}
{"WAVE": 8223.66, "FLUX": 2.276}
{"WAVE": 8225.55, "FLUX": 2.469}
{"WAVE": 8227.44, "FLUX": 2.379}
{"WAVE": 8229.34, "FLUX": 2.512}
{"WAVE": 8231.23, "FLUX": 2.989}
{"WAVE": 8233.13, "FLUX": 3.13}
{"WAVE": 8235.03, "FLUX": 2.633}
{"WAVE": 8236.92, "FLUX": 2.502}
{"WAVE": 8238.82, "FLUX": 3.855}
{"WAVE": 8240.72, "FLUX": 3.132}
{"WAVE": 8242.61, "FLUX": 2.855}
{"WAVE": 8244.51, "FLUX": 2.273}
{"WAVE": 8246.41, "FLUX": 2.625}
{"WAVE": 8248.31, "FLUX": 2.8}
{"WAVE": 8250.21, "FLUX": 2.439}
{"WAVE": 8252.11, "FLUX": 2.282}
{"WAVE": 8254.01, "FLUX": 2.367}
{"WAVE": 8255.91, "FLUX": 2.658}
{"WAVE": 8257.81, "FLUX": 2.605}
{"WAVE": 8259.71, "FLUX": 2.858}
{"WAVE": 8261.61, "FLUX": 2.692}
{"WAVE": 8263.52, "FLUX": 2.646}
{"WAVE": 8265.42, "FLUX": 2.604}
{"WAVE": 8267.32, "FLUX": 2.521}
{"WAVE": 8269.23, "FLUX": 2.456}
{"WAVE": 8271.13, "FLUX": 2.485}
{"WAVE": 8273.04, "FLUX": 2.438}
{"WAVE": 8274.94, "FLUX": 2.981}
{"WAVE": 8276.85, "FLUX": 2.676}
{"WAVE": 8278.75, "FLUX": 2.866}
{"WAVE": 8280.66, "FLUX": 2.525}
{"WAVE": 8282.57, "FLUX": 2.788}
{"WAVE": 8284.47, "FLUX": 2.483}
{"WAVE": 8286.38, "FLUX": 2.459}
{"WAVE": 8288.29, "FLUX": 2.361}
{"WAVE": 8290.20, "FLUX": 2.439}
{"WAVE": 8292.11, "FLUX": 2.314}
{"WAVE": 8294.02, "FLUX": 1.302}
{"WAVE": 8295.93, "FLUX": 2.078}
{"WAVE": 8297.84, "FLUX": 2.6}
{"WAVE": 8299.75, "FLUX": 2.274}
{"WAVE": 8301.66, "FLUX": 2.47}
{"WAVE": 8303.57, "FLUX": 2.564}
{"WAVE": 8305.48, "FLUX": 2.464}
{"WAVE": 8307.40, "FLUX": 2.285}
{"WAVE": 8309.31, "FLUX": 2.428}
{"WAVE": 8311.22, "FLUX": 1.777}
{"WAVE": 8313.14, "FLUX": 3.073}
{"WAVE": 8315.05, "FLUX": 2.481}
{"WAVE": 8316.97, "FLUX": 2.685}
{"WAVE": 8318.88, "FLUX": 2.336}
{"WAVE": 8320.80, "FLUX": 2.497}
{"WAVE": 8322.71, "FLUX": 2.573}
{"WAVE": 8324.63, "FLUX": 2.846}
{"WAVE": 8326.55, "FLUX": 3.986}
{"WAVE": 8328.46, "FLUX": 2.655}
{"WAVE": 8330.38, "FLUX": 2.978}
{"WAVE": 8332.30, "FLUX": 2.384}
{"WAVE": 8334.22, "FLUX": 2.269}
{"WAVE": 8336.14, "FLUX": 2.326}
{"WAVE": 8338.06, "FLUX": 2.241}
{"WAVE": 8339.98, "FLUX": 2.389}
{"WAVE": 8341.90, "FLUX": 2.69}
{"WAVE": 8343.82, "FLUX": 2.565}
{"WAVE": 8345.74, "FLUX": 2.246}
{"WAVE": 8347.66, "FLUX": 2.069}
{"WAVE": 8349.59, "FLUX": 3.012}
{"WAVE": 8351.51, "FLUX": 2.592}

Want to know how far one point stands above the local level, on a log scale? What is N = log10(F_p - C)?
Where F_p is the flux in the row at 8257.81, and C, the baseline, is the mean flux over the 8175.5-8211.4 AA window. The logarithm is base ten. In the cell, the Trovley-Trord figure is -1.3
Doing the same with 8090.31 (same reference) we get -1.1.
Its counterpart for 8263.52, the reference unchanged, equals -1.1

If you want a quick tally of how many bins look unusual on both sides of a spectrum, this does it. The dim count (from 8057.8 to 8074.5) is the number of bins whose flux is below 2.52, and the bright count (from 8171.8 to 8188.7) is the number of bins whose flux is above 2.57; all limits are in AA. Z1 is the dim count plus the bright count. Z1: 11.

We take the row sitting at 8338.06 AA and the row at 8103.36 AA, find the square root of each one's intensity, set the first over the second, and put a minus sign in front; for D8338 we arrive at -0.98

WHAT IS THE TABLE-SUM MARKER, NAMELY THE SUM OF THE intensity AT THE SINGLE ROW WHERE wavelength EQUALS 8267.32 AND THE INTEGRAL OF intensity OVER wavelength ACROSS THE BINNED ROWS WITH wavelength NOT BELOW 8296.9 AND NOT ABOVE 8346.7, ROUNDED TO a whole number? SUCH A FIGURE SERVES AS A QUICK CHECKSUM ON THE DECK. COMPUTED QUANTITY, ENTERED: 129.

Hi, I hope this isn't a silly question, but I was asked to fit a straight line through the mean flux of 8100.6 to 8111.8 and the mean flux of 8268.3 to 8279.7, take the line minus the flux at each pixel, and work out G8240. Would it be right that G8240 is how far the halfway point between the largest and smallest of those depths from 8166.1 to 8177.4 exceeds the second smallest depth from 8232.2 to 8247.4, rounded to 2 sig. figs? 0.42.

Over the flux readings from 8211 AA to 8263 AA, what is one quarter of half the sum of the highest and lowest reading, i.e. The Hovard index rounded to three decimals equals 0.766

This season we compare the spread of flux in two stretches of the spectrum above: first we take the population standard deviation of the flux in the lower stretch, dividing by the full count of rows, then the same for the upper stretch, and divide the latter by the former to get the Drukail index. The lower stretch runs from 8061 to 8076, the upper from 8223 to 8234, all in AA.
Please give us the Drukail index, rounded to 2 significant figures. 2.3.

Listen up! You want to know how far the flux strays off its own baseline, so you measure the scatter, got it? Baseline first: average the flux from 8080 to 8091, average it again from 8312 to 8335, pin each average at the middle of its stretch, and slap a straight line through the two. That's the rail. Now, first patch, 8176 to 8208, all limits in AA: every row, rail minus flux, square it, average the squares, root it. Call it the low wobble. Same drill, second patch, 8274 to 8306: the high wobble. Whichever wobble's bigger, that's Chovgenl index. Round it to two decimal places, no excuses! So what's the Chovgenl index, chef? 0.44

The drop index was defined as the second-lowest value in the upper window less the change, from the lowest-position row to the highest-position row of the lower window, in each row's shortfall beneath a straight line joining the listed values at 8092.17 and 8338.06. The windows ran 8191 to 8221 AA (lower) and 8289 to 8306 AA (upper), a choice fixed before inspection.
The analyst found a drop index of 2.4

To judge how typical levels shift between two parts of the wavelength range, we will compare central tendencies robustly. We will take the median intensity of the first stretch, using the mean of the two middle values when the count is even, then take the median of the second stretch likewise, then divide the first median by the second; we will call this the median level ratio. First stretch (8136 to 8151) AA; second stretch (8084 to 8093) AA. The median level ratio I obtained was 1.02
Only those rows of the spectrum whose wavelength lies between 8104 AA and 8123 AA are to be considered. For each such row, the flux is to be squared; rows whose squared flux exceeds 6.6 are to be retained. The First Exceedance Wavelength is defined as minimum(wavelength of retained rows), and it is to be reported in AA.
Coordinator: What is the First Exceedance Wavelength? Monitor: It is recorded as 8120.17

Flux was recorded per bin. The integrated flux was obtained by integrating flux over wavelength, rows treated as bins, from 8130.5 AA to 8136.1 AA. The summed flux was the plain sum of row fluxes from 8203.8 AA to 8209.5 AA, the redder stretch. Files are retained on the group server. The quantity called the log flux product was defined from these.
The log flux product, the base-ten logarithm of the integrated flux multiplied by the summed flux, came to 2.02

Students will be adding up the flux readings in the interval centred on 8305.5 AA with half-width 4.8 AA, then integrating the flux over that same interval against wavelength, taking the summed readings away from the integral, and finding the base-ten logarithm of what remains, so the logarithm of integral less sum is 1.05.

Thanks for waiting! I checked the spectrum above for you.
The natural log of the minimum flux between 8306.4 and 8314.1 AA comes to 0.57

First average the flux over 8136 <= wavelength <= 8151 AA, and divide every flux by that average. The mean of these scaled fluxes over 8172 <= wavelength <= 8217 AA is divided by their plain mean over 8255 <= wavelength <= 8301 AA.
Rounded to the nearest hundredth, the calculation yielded 1.02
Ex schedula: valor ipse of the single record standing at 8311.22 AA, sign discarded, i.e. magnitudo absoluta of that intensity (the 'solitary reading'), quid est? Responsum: 1.8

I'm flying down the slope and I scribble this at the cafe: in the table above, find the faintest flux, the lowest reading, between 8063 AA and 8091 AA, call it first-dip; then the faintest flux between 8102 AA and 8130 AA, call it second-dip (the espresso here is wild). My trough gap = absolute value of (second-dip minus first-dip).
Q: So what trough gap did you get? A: 0.10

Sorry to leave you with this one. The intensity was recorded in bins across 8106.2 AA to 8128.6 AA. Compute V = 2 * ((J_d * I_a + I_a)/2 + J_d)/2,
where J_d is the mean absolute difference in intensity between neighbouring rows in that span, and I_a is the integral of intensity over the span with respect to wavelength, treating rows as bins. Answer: 31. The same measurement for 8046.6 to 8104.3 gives 80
